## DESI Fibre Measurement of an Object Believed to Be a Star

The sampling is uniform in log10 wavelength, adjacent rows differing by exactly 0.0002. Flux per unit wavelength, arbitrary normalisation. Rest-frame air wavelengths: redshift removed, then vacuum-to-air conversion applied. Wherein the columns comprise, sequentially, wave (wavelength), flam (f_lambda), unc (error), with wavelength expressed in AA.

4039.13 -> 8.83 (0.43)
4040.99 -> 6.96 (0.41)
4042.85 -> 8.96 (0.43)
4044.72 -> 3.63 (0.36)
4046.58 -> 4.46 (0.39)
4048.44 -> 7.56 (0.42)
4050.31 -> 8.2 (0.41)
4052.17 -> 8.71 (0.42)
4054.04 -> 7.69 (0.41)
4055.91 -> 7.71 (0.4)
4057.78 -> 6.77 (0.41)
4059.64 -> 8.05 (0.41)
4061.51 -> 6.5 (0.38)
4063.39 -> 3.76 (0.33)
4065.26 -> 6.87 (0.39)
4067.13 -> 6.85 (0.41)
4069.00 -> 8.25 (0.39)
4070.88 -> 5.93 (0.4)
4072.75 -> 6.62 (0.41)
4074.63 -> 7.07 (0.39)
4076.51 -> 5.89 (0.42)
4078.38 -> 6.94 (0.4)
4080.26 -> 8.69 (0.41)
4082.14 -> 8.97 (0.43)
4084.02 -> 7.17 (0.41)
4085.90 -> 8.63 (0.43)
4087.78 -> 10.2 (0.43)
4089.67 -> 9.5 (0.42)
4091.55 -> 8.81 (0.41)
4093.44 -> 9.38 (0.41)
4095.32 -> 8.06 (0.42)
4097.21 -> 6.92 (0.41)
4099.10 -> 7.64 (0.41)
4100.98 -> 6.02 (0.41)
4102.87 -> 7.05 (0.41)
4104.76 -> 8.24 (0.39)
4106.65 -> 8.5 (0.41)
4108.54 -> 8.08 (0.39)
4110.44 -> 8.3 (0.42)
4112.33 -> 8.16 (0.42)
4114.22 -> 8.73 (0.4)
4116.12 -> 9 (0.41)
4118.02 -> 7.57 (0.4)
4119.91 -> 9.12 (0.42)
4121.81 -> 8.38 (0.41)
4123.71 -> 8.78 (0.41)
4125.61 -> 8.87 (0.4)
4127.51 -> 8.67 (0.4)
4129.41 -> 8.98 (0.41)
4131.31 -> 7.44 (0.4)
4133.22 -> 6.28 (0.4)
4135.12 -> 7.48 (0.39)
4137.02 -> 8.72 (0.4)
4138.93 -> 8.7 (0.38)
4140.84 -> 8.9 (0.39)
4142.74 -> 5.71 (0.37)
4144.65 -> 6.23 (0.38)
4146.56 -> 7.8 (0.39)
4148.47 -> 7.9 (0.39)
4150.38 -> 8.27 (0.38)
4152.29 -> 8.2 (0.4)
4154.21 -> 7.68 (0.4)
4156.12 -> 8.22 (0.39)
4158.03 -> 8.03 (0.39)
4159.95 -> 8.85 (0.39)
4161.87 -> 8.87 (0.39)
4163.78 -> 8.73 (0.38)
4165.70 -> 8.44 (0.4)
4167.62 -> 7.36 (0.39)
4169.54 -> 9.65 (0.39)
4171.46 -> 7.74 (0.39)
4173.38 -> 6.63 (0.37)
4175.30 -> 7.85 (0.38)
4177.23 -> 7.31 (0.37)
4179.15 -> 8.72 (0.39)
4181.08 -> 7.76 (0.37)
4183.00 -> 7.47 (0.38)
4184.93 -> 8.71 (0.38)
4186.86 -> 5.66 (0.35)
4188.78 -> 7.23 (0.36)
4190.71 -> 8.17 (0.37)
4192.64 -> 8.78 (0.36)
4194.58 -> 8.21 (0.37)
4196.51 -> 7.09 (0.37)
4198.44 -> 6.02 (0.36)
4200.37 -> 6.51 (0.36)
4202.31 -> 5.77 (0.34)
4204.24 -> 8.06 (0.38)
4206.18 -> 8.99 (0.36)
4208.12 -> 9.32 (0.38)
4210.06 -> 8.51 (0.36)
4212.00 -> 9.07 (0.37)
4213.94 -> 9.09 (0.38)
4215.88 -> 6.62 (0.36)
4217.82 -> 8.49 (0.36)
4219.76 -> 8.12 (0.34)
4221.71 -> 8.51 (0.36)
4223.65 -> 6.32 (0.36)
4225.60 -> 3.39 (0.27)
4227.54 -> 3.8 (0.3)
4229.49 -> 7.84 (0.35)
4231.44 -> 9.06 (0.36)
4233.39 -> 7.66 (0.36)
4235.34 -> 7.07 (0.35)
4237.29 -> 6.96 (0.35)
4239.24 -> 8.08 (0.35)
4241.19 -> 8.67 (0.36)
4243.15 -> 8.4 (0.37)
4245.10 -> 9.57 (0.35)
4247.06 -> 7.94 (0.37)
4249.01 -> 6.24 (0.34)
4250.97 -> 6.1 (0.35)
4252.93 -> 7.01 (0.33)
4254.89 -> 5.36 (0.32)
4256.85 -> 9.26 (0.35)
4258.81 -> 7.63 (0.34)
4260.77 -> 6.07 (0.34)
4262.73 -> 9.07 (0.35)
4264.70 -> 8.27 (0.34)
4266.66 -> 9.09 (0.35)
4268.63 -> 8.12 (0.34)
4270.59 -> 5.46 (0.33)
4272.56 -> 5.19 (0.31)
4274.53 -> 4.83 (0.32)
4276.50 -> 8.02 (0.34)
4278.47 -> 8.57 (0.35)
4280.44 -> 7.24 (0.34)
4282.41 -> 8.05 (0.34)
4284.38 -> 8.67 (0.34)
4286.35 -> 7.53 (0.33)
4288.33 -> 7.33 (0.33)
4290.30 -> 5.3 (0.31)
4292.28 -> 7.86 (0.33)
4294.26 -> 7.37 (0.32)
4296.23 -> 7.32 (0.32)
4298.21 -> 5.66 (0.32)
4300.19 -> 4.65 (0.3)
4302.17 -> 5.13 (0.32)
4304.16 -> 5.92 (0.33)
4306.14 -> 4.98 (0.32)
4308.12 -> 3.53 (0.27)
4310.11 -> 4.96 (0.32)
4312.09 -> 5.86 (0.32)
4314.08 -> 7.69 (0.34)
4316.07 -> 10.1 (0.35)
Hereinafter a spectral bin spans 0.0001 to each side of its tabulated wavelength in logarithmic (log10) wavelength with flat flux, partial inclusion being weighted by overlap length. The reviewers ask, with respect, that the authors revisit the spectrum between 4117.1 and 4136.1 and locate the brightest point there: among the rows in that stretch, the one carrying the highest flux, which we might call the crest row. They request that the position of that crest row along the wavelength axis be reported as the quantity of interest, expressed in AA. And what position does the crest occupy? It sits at 4119.91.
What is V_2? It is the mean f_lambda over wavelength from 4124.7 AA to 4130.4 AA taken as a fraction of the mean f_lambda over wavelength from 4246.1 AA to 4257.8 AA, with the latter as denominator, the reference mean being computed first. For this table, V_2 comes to 1.27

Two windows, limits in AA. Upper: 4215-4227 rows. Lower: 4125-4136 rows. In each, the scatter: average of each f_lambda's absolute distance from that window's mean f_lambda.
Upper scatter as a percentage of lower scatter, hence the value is 165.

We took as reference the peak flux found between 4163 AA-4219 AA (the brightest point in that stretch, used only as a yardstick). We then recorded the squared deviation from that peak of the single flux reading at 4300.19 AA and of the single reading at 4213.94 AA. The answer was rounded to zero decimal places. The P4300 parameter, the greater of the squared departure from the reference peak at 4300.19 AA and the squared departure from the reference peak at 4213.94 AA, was 25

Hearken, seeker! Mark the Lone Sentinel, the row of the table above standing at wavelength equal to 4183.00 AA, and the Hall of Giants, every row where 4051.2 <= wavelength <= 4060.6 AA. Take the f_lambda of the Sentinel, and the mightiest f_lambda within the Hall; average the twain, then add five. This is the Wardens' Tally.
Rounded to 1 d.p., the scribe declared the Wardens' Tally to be 13.1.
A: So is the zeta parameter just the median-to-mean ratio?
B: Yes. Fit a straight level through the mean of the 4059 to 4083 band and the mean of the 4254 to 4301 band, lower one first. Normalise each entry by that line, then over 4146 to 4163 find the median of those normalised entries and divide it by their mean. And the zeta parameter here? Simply 1.00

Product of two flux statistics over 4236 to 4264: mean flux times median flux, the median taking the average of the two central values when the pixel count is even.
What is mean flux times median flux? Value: 59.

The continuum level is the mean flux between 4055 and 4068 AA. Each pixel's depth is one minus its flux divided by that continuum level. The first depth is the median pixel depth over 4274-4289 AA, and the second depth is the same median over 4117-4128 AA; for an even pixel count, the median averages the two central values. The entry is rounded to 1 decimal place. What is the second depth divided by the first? 1.8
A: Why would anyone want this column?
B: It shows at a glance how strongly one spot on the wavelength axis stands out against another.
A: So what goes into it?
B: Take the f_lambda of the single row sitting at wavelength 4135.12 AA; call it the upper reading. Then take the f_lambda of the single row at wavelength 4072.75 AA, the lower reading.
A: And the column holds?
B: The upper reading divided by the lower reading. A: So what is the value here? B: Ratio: 1.1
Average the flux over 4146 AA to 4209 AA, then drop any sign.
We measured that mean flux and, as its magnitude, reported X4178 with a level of 7.88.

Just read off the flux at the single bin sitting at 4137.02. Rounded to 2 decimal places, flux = 8.72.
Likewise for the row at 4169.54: 9.65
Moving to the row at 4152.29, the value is 8.20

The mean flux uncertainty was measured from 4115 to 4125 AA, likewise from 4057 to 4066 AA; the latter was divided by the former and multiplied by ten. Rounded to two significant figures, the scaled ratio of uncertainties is 9.4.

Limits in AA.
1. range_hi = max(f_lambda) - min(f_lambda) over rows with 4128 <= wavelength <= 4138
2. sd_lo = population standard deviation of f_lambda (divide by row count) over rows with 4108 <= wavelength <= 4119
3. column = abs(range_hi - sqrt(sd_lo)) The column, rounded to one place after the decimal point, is 2.0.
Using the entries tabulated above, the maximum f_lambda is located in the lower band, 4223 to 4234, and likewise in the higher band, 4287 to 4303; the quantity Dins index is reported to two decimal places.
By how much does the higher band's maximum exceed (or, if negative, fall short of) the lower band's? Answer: -1.20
